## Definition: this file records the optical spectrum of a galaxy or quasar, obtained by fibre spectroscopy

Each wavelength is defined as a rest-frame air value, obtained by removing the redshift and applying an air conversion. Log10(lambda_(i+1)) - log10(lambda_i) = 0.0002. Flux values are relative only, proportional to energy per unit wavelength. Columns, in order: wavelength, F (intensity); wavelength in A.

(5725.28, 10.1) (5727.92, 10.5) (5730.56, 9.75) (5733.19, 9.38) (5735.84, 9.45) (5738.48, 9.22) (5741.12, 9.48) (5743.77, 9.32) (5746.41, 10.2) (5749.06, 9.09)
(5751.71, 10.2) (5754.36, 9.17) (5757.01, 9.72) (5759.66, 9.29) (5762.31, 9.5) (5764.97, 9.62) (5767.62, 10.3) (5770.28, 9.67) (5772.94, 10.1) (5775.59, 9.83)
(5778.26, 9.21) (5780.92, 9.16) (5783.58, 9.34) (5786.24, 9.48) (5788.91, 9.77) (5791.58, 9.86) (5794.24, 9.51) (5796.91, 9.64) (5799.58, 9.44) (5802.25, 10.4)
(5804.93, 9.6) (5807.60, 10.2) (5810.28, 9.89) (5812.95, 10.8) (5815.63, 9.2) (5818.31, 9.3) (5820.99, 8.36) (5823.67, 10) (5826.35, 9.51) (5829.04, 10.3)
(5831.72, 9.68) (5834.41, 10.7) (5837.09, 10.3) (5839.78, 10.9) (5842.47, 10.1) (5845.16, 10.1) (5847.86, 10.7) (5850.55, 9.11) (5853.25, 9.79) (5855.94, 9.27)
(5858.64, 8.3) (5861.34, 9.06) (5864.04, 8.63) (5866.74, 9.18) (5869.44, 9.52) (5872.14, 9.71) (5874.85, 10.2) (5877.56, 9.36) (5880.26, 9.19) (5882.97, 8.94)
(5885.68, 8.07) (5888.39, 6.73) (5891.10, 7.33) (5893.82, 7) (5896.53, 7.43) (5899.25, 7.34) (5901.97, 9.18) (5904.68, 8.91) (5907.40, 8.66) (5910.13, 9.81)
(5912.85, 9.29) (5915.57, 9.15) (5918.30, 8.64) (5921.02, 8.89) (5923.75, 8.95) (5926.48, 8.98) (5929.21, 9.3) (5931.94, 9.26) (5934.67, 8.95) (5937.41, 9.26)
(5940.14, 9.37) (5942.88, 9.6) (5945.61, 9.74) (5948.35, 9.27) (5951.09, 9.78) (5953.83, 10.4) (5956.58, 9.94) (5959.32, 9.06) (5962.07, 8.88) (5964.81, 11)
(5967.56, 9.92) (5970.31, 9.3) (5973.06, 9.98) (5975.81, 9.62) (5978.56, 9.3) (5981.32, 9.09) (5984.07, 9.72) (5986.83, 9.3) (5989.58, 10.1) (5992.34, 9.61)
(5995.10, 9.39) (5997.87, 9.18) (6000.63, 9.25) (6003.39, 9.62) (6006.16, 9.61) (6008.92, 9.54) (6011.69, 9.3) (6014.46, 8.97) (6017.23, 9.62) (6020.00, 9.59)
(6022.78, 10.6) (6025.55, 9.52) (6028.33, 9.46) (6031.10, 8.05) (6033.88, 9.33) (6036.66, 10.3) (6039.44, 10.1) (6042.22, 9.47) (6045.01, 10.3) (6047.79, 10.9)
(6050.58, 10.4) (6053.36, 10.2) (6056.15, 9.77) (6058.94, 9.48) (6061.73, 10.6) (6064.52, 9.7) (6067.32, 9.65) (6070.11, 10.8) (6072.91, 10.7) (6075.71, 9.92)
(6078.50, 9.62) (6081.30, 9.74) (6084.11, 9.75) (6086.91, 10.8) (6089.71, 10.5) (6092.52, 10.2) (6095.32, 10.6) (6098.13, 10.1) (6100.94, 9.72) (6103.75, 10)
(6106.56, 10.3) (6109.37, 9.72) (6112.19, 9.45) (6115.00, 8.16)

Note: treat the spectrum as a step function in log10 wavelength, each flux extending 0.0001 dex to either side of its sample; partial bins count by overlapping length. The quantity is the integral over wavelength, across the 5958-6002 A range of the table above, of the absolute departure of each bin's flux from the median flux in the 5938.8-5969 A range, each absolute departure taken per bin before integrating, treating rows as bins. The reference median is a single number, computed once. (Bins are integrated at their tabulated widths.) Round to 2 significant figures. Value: 20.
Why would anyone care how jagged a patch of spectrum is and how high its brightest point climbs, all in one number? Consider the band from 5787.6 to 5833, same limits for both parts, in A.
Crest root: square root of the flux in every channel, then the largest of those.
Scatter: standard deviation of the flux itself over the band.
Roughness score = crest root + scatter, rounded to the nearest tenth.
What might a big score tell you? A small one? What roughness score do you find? 3.8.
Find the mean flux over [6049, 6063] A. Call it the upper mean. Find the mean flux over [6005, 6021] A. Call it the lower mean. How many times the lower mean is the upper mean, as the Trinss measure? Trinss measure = 1.07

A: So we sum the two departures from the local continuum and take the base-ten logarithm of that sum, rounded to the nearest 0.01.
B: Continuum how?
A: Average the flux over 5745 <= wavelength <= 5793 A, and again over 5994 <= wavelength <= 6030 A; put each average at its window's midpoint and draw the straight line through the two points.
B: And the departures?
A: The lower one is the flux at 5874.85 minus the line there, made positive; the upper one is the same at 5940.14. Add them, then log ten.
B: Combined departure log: -0.10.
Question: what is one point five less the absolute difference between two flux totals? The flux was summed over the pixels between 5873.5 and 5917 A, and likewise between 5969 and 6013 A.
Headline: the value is -13.8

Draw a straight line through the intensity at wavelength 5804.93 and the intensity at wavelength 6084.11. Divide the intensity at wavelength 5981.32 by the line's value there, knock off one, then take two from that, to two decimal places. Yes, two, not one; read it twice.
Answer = -2.06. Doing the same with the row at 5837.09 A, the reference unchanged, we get -1.93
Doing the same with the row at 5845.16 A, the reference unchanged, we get -1.95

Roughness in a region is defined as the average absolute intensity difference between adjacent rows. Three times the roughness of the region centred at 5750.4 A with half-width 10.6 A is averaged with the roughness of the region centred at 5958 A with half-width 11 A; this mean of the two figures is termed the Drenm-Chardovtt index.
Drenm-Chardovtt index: 1.55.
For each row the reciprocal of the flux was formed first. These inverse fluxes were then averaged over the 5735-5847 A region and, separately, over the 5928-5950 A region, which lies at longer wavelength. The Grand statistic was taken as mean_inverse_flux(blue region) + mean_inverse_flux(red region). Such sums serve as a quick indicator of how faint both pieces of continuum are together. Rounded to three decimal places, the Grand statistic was 0.210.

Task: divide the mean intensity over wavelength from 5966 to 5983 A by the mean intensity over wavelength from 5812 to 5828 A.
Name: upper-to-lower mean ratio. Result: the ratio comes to 1.00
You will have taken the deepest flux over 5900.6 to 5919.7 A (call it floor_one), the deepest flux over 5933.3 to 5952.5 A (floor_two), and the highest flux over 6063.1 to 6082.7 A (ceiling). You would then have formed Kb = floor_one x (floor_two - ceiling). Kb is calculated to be -16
